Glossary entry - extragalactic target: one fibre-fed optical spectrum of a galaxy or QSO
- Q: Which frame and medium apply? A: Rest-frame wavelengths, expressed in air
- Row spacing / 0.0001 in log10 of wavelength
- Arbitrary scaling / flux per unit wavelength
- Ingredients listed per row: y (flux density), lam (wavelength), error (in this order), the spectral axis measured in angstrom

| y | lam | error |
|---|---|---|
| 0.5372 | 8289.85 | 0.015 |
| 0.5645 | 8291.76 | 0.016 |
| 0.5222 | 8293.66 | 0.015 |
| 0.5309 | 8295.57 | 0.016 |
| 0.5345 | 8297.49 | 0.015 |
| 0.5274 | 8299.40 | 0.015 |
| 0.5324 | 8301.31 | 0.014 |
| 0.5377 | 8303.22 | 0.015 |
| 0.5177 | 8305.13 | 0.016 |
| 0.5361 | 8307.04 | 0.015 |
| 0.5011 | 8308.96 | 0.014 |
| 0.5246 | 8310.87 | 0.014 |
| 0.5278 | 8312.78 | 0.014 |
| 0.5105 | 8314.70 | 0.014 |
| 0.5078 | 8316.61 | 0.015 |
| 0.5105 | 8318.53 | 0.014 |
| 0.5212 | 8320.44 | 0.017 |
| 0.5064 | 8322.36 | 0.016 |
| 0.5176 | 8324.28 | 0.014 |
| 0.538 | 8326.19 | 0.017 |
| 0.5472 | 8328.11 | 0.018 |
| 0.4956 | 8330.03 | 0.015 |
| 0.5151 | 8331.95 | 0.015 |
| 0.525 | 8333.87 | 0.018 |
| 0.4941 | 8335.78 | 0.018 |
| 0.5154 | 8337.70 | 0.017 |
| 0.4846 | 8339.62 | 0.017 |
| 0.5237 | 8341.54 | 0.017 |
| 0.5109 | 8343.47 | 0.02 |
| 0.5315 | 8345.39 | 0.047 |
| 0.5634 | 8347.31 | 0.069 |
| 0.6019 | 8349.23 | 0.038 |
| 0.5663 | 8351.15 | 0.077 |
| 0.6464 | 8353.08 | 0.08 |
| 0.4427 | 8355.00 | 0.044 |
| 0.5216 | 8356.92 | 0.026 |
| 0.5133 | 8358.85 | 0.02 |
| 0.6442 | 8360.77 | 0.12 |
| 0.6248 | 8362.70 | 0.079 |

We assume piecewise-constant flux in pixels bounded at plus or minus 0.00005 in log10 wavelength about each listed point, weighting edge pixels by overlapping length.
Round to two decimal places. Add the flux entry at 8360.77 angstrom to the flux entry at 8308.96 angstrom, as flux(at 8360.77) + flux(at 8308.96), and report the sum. 1.15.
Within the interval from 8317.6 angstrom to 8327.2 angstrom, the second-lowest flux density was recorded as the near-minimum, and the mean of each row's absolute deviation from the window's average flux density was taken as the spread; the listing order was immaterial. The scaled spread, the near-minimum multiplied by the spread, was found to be 0.0044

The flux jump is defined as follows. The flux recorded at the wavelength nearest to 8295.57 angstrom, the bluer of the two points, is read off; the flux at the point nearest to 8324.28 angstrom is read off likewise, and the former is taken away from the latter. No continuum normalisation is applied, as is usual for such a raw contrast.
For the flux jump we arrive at -0.01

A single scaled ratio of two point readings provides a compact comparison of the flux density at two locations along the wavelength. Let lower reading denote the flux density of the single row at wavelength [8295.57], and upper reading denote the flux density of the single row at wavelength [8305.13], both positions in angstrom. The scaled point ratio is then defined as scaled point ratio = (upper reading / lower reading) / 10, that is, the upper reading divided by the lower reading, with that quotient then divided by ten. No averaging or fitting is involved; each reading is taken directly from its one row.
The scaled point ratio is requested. 0.098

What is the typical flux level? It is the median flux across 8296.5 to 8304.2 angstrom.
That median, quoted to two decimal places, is 0.53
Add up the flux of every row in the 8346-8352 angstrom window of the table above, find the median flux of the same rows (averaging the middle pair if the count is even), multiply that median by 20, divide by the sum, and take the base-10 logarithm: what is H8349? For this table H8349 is 0.816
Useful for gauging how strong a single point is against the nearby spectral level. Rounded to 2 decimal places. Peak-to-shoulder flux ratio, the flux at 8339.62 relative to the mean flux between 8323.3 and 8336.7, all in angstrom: 0.93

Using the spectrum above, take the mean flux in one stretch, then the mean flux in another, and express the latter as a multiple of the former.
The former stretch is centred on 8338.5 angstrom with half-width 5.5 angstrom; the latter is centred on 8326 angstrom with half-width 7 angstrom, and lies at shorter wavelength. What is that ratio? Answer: 1.02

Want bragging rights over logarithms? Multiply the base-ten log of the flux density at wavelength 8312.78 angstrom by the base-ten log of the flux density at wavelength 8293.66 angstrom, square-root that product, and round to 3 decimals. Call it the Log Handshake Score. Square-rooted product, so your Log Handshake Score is 0.280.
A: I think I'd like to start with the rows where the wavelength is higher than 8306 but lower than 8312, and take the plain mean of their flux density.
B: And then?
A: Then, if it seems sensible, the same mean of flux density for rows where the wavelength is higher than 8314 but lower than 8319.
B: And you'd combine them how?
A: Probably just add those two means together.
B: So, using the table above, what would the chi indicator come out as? 1.030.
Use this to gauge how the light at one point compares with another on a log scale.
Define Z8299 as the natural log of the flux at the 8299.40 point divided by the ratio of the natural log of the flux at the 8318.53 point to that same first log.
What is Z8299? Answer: -0.61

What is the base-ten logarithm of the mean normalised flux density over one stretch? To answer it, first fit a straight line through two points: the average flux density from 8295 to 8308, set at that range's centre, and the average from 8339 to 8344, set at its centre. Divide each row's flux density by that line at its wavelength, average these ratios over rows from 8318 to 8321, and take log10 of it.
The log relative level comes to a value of -0.003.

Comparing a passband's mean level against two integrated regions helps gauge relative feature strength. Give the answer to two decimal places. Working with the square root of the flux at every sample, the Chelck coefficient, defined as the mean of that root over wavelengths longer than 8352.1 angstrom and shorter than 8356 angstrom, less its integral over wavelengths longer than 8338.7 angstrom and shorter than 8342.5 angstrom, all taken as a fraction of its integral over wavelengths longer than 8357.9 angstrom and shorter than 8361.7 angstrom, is -0.68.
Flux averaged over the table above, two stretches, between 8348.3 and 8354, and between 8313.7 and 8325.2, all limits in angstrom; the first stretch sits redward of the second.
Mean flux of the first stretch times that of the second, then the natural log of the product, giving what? -1.17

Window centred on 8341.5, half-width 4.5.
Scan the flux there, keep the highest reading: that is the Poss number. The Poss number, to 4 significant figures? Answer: 0.5315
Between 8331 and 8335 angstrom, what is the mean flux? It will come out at 0.520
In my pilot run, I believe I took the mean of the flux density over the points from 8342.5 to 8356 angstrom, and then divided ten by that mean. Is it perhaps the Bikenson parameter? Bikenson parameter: 18.1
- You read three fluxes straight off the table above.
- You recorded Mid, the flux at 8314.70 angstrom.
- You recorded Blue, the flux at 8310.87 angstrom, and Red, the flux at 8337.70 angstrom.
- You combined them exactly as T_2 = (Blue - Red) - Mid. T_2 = -0.50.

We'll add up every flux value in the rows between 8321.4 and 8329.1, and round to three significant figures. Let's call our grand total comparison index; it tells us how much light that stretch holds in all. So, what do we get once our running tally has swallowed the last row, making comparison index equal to 2.11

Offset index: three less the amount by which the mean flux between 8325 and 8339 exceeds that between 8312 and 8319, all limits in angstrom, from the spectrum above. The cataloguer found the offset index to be 3.00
